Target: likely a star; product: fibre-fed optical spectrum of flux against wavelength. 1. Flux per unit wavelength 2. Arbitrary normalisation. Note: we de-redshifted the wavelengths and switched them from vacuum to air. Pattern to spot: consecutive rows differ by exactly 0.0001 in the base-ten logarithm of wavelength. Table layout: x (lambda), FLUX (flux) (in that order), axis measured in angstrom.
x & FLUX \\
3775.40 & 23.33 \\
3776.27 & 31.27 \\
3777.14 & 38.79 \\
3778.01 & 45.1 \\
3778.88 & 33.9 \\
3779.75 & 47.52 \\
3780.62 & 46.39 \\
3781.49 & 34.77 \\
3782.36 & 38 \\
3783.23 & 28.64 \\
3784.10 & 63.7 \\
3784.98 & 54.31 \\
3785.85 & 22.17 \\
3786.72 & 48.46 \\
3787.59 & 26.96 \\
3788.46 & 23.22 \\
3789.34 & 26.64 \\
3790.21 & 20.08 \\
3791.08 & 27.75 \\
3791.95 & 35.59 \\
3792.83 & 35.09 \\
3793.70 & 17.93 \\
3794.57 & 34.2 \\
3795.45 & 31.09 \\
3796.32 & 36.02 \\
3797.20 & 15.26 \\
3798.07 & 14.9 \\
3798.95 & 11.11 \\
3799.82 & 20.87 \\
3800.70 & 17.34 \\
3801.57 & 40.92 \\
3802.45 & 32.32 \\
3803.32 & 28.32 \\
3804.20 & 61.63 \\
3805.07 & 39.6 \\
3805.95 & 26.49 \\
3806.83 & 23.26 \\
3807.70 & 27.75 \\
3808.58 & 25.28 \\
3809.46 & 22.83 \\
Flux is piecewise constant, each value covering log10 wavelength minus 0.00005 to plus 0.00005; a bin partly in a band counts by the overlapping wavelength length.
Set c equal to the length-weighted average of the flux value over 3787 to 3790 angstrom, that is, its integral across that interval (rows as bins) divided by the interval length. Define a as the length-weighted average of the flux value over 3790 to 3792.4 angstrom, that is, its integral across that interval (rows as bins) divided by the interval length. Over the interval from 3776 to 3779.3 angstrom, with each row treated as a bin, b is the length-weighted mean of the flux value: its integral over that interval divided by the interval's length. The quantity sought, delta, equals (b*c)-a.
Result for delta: 962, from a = 29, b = 37.6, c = 26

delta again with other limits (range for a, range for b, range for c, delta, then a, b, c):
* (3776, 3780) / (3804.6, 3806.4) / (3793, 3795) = 879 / 39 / 33.6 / 27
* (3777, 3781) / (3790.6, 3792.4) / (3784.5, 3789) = 1055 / 43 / 31.4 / 35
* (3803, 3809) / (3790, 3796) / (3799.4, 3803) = 785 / 33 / 29.3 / 28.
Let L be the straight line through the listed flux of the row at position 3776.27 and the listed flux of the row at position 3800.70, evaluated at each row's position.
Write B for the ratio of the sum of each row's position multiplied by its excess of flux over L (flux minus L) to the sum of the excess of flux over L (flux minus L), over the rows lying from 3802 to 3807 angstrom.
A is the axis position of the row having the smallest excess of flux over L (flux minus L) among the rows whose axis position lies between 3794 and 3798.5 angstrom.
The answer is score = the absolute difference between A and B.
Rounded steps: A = 3797.20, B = 3804.4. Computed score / 7.2 angstrom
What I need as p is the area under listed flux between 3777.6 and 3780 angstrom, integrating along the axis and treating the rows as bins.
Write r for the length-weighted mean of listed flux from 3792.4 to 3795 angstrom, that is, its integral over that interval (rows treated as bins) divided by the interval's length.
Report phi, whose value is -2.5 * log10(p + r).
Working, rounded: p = 100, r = 29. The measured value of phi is -5.28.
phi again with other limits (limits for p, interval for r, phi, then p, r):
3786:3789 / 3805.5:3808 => -5.20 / 95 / 26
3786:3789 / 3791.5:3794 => -5.24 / 95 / 30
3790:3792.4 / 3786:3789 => -5.00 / 69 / 32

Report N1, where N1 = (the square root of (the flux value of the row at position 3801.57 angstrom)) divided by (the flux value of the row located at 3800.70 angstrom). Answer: 0.369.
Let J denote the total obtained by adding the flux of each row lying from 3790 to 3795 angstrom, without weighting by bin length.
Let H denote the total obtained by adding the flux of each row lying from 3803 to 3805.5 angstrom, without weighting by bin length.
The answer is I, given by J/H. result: 1.3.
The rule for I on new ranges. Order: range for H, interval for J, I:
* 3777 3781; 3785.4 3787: 0.3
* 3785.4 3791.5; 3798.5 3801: 0.3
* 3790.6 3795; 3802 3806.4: 1.3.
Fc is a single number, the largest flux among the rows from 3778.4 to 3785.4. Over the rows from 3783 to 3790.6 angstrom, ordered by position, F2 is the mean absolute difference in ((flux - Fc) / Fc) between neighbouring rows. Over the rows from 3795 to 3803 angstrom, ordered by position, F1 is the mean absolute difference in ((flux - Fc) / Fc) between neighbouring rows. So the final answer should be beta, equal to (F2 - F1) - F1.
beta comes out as -0.02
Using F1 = 0.148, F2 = 0.271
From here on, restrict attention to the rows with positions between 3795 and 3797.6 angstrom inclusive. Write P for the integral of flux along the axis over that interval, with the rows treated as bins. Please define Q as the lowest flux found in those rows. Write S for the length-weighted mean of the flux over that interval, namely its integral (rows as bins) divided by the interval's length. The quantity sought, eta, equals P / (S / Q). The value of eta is 40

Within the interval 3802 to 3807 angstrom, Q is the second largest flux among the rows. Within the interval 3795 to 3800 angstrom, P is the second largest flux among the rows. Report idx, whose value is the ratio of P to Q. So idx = 0.8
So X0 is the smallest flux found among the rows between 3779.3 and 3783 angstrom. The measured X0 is 34.77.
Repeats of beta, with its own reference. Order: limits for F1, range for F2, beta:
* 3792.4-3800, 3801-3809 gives -0.12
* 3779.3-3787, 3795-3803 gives -0.36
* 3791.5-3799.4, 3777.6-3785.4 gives -0.08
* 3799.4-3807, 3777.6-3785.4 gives -0.25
